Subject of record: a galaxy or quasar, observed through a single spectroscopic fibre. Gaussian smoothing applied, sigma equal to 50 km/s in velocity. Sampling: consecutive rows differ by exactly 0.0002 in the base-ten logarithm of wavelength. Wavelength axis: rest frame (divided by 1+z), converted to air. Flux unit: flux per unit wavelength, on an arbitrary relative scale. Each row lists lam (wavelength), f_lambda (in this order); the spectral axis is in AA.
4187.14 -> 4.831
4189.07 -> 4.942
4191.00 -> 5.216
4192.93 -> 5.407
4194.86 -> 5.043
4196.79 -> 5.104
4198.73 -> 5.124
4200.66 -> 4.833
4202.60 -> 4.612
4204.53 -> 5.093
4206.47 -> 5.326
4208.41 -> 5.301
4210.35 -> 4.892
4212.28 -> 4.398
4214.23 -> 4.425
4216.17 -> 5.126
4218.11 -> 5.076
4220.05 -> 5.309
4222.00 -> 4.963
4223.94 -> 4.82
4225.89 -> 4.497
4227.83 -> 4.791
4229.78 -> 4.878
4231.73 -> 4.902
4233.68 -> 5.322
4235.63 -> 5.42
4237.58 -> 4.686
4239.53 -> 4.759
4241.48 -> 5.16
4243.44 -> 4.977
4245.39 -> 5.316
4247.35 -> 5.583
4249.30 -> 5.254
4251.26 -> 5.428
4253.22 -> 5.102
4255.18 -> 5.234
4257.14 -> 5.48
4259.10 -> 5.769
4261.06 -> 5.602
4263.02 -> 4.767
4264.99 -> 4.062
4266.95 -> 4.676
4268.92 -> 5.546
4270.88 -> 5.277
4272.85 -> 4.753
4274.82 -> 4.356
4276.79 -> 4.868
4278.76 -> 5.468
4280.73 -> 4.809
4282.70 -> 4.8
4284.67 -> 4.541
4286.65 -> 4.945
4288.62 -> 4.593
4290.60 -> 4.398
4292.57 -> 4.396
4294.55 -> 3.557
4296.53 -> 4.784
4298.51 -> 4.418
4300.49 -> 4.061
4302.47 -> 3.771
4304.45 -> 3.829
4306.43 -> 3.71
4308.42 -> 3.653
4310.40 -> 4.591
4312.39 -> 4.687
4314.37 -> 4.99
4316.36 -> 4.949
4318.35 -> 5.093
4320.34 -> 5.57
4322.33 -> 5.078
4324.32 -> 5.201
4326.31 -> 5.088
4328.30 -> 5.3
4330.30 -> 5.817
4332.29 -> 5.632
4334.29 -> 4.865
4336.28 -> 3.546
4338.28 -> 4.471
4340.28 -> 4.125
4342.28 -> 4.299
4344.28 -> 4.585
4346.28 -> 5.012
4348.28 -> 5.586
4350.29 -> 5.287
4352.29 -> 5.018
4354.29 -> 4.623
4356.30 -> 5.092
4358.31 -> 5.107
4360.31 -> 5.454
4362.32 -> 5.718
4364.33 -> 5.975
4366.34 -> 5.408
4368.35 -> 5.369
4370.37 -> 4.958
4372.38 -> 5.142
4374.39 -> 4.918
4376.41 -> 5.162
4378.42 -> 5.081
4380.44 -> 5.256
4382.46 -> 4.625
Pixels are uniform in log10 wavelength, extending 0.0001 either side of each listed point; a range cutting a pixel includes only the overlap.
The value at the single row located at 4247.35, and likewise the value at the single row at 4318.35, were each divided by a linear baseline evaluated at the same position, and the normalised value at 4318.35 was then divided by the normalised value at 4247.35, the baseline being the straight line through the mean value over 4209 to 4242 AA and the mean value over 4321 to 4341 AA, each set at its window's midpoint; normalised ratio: 0.91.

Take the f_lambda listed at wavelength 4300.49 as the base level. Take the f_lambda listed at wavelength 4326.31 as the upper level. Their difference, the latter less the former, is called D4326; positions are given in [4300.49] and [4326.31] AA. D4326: 1.0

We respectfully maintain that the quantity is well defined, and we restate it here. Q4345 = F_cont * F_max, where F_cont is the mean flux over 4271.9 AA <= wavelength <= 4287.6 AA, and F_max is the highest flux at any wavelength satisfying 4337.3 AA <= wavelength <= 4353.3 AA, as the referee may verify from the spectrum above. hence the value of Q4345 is 26.9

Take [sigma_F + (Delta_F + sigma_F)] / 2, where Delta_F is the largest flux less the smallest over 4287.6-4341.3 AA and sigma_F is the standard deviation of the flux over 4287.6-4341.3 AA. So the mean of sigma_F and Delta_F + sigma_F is 1.8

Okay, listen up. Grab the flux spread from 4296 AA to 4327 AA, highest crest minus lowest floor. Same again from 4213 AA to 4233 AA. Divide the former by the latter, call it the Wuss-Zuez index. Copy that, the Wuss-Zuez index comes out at 2.17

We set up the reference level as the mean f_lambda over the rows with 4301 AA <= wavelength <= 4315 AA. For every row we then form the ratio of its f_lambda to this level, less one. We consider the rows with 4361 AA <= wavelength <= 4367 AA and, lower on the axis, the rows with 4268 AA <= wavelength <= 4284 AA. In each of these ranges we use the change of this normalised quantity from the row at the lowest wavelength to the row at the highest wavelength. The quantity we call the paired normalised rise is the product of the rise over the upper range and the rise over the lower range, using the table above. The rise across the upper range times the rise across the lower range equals 0.013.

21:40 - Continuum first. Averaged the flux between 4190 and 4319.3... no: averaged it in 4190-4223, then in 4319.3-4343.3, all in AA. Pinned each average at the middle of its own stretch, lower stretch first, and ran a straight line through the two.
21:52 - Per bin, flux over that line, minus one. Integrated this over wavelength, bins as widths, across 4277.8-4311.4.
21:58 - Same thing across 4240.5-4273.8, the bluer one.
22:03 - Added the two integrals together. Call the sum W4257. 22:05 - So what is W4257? -2.6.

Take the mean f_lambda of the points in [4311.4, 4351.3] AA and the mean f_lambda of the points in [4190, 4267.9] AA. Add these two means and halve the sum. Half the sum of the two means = 5.00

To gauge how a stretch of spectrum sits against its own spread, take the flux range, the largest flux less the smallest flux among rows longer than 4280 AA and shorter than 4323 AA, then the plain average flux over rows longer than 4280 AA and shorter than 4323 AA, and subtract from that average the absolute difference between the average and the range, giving 2.01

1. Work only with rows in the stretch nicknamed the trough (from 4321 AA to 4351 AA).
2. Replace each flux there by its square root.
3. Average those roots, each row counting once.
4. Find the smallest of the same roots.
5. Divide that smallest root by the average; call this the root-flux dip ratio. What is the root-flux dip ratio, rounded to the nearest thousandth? 0.850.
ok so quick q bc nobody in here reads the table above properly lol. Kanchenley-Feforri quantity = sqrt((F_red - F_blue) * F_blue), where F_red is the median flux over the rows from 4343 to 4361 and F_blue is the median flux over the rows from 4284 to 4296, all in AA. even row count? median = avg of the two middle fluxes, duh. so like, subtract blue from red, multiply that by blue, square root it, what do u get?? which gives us 1.7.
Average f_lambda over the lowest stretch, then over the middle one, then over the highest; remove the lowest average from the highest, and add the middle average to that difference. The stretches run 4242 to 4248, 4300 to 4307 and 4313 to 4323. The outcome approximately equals 3.7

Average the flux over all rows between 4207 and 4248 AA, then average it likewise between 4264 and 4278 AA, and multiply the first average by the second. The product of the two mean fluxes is 23.9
